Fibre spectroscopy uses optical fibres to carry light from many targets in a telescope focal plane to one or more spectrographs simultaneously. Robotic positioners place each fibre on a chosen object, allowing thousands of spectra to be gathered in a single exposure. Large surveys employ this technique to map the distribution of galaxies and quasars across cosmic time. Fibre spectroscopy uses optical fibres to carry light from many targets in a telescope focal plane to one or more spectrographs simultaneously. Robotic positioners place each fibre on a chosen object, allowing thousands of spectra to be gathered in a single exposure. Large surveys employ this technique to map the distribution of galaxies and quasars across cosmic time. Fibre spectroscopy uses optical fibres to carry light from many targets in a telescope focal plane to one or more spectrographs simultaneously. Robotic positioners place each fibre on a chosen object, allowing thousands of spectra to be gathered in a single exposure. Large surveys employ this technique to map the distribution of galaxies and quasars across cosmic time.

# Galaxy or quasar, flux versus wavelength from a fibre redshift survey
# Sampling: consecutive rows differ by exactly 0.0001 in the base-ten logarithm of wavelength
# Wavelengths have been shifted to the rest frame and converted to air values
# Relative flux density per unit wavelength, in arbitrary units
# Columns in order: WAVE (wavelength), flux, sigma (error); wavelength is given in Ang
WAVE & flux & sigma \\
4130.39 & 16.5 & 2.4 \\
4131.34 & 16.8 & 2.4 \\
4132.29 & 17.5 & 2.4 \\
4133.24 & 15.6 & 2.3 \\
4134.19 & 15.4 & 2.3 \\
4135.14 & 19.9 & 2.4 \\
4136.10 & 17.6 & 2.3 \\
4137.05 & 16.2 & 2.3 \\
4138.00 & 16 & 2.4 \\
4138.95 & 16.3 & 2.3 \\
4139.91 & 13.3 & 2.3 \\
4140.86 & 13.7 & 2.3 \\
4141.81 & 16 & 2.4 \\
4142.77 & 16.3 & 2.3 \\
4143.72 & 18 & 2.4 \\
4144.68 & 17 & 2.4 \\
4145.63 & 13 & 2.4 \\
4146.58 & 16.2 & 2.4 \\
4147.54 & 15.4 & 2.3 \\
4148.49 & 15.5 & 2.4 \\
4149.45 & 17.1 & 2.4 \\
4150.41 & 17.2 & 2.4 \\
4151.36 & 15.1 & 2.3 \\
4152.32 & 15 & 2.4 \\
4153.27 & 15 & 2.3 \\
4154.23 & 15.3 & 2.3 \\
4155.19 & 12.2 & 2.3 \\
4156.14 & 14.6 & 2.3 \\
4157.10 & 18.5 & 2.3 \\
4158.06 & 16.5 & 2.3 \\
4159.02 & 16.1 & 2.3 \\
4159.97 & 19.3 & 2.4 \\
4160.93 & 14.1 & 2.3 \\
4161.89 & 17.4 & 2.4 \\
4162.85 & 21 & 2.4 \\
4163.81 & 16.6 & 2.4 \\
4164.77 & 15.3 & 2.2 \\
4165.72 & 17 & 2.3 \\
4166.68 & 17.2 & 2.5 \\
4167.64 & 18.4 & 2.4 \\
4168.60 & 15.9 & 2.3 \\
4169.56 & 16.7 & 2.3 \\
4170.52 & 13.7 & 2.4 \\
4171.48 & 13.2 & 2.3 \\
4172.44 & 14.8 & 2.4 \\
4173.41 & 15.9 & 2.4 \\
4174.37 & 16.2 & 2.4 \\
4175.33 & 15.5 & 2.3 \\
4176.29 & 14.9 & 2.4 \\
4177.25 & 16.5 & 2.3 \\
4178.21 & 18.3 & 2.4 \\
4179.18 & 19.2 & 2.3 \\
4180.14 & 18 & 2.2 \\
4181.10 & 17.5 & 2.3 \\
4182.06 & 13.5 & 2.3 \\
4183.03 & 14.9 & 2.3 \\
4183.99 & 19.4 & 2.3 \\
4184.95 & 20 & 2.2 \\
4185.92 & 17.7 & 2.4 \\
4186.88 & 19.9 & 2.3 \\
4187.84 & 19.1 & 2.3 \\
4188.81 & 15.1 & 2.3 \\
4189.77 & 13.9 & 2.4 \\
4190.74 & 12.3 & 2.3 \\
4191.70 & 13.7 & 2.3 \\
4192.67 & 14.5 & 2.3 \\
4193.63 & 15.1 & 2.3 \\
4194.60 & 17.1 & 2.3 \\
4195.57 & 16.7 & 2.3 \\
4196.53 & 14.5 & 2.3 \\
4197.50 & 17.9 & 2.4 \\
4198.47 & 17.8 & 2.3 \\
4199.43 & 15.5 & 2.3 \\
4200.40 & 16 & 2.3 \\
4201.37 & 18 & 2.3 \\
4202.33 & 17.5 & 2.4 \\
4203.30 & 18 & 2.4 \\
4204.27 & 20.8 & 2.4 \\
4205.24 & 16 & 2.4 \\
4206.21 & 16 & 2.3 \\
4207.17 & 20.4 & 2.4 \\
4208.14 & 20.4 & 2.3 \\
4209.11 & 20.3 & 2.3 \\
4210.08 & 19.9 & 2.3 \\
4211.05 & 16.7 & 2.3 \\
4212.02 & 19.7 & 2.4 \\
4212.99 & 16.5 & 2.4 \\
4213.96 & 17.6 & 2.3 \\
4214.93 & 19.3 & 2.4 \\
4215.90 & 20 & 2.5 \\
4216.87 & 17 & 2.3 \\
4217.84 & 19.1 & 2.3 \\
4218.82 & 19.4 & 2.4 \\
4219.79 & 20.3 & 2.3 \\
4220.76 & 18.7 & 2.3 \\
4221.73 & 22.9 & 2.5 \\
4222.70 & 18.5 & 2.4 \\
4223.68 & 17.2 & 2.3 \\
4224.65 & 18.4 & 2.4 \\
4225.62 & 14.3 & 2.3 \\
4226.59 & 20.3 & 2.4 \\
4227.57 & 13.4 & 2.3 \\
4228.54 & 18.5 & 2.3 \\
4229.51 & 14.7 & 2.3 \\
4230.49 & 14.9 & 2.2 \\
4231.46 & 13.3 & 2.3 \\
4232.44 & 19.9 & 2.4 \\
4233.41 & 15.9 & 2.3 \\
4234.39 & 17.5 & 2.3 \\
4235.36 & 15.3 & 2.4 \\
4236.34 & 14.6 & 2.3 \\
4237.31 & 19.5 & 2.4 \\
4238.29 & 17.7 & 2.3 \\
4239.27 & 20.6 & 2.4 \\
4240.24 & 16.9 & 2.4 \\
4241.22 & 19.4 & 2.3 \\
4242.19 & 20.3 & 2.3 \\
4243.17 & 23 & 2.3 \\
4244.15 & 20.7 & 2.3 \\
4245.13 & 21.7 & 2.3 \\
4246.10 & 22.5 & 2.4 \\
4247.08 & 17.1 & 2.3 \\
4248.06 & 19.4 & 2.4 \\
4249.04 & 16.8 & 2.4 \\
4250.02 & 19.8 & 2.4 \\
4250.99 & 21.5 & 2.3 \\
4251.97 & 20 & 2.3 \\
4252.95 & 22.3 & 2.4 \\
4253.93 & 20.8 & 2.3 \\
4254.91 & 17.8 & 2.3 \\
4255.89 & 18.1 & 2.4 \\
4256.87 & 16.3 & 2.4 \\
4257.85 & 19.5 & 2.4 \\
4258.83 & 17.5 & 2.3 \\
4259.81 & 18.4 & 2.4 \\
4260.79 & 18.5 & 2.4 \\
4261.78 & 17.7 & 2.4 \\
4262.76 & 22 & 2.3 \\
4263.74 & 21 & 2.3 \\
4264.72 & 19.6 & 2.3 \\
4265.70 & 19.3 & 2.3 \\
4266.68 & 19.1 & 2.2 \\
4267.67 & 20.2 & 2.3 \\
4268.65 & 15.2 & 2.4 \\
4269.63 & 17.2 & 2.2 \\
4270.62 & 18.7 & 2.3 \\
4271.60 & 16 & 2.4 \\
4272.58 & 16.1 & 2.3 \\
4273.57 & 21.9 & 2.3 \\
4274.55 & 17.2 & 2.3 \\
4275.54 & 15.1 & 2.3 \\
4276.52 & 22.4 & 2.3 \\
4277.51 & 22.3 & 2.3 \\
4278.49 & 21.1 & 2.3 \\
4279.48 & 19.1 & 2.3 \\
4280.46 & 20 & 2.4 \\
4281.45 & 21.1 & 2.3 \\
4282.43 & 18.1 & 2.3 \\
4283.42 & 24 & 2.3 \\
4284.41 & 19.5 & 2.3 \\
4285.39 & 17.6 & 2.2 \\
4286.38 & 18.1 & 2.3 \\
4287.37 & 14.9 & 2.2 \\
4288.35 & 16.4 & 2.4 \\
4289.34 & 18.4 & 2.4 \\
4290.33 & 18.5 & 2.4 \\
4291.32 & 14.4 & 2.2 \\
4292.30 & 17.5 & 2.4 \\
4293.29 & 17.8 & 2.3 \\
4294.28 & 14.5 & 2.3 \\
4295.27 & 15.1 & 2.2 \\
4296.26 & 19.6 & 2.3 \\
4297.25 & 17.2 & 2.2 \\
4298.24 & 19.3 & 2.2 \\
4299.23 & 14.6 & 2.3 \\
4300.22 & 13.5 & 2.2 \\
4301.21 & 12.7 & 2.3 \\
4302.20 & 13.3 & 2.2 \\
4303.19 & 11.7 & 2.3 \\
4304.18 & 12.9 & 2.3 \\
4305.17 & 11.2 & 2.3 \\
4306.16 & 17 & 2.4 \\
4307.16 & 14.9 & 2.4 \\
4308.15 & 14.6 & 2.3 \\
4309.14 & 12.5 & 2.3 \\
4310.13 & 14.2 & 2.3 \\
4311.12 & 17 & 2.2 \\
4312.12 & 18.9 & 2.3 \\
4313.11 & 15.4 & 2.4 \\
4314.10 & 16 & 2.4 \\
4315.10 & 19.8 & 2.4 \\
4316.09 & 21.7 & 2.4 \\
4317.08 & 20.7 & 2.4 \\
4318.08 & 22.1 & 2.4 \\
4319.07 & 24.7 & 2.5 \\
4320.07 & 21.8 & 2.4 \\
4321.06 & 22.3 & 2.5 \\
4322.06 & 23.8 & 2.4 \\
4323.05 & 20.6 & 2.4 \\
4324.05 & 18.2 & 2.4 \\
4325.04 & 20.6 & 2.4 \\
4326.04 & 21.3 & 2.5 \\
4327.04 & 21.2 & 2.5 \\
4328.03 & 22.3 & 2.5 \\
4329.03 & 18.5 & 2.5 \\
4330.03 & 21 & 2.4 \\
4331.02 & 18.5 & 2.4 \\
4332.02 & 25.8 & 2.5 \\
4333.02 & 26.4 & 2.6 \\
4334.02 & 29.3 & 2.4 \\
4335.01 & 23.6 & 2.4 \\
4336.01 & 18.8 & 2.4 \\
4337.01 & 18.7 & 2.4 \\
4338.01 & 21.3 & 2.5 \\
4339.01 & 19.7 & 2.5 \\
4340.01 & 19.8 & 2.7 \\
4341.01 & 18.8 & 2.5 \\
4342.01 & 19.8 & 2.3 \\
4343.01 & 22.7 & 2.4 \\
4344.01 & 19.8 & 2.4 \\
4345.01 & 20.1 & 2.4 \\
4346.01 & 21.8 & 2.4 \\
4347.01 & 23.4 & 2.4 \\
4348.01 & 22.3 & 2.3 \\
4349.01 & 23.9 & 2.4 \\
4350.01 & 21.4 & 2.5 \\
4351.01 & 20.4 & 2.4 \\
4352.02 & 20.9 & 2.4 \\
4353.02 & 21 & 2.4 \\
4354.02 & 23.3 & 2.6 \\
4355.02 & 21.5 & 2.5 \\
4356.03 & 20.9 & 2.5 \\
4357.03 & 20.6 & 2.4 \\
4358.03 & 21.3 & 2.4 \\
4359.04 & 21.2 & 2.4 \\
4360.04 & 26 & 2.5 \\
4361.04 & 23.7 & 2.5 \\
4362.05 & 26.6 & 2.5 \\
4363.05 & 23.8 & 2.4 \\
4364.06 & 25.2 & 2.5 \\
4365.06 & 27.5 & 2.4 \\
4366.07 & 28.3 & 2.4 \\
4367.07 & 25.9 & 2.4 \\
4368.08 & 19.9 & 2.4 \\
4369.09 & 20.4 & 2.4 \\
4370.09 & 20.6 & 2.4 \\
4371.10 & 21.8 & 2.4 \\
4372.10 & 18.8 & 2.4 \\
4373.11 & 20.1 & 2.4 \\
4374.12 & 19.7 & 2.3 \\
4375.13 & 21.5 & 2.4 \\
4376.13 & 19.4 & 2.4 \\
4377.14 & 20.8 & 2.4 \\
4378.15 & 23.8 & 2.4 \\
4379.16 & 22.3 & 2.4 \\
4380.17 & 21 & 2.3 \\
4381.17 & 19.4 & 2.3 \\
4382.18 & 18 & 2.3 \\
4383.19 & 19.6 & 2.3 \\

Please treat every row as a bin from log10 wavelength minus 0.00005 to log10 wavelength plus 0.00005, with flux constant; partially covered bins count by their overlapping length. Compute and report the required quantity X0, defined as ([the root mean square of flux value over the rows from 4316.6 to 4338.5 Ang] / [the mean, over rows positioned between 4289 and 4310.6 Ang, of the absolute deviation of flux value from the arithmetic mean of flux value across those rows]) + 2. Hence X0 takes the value 12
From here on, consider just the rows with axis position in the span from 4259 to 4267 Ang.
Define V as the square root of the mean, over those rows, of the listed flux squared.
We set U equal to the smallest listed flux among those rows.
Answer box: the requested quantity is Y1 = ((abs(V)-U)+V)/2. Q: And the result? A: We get 10.6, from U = 17.7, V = 19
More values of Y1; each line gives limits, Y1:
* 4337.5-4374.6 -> 12.7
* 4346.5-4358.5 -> 11.6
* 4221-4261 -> 12.0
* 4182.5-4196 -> 10.4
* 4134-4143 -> 9.5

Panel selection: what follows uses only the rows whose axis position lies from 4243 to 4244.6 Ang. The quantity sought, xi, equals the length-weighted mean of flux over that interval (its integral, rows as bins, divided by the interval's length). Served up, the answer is 21.6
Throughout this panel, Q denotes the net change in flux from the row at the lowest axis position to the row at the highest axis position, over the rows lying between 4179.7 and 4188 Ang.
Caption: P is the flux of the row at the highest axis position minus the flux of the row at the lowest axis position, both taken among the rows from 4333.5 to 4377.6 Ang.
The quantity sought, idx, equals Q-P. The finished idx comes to 10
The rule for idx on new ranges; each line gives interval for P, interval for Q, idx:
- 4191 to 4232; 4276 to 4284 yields 2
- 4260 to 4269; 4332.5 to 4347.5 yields 0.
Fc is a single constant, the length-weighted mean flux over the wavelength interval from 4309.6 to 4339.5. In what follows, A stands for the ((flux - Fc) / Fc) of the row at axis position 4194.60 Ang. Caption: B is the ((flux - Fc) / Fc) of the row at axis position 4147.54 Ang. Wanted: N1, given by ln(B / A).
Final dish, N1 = 0.38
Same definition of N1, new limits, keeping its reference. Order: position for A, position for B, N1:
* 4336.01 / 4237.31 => -0.43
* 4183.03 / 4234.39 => -0.58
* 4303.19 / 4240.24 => -0.85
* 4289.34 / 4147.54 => 0.81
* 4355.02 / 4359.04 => -0.56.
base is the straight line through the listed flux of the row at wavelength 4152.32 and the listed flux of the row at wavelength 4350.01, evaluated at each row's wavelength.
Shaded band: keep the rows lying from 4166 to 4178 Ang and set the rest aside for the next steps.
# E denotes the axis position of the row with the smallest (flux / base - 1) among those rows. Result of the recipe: 4171.48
